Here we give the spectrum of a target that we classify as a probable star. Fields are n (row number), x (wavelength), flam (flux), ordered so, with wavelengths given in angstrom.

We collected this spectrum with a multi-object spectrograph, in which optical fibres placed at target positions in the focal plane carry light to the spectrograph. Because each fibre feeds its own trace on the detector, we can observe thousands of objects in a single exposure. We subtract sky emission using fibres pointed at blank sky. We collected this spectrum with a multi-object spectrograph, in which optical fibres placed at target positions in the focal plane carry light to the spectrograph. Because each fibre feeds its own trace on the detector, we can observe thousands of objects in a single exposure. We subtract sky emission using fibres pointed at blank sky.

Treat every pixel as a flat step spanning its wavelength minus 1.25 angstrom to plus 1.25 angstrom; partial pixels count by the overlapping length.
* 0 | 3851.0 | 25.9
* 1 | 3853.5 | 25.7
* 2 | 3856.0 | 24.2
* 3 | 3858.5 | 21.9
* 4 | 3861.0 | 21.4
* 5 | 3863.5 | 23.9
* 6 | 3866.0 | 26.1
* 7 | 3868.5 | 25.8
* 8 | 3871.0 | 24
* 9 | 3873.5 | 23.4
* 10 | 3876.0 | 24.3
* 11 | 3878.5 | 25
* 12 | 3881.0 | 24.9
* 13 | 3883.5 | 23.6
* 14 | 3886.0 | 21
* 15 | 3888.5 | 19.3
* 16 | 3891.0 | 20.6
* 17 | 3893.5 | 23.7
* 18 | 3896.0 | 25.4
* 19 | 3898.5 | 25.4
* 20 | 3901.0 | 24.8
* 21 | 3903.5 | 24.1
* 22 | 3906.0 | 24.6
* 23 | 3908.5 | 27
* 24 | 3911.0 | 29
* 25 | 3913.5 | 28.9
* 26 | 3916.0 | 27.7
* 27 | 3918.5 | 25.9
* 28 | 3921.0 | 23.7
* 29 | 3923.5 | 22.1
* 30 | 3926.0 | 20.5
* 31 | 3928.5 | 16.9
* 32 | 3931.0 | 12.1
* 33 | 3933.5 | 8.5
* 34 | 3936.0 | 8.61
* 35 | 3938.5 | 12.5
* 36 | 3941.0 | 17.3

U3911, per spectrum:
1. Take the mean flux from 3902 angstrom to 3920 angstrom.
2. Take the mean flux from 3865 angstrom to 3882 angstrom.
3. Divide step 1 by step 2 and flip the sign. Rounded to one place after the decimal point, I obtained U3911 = -1.1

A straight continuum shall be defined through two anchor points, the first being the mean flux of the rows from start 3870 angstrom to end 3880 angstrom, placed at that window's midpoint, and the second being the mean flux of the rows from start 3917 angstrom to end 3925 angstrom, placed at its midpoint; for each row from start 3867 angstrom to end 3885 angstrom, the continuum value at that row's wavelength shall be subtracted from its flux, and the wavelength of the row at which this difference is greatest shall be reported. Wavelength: 3868.5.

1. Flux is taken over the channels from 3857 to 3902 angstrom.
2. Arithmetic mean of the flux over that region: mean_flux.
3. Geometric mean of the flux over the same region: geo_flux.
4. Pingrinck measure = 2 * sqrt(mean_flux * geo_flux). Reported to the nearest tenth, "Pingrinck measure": 47.1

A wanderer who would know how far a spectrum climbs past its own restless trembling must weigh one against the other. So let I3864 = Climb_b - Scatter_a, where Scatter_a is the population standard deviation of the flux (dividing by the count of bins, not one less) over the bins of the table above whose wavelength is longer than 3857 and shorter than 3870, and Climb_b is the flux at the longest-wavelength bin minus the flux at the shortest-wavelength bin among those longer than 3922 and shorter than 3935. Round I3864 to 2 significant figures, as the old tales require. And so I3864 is -16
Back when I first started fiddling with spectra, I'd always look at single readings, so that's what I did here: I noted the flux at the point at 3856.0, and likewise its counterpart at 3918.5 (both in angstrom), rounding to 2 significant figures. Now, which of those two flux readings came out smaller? 24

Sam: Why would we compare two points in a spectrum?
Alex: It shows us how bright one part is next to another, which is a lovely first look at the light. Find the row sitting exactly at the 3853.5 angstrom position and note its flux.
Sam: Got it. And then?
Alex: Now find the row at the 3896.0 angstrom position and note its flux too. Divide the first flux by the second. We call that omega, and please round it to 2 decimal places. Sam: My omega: 1.01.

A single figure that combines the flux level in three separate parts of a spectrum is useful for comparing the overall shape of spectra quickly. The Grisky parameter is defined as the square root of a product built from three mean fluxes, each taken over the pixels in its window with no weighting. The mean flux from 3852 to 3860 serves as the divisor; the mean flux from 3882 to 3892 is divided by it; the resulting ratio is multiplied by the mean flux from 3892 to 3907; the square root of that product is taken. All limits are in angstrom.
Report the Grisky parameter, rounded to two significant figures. 4.7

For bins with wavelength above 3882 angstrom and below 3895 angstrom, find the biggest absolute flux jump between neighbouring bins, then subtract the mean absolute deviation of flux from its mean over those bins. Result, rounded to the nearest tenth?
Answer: 1.5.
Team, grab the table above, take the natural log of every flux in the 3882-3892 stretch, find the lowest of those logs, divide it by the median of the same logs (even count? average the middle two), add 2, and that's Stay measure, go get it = 2.98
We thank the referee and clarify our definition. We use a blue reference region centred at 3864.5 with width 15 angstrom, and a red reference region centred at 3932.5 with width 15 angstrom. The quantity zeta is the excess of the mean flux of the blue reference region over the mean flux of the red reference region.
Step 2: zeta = 11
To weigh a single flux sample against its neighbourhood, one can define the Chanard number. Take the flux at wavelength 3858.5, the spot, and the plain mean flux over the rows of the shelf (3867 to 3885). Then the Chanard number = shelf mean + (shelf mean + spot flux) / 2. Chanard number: 47.6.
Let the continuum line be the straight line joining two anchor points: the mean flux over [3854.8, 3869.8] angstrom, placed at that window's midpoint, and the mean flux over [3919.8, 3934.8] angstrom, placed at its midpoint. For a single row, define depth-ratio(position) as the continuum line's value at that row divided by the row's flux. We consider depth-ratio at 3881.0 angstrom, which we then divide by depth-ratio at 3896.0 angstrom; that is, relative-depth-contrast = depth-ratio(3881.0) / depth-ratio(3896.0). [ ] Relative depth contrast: 1.10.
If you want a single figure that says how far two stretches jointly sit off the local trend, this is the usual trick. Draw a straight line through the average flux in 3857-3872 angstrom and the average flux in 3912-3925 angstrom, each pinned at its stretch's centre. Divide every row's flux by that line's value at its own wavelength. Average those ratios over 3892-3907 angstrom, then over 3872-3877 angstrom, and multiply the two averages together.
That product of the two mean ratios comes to 0.97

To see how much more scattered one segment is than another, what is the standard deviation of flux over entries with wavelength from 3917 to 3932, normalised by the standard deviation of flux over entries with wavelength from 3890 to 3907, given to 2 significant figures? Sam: 3.0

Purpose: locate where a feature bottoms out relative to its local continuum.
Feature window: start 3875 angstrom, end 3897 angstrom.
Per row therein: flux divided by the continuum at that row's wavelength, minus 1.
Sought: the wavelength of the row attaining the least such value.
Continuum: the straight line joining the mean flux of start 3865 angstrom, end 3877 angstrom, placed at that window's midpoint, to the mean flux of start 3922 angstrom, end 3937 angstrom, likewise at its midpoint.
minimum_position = 3888.5 angstrom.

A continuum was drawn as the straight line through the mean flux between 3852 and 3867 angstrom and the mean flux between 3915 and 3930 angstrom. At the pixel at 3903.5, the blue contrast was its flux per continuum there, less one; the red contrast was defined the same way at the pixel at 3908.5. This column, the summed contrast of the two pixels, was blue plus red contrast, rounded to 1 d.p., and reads 0.2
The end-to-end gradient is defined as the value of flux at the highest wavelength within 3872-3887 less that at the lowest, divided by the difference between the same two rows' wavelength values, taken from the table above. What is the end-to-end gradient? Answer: -0.19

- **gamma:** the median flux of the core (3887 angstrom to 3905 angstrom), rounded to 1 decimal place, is 24.1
